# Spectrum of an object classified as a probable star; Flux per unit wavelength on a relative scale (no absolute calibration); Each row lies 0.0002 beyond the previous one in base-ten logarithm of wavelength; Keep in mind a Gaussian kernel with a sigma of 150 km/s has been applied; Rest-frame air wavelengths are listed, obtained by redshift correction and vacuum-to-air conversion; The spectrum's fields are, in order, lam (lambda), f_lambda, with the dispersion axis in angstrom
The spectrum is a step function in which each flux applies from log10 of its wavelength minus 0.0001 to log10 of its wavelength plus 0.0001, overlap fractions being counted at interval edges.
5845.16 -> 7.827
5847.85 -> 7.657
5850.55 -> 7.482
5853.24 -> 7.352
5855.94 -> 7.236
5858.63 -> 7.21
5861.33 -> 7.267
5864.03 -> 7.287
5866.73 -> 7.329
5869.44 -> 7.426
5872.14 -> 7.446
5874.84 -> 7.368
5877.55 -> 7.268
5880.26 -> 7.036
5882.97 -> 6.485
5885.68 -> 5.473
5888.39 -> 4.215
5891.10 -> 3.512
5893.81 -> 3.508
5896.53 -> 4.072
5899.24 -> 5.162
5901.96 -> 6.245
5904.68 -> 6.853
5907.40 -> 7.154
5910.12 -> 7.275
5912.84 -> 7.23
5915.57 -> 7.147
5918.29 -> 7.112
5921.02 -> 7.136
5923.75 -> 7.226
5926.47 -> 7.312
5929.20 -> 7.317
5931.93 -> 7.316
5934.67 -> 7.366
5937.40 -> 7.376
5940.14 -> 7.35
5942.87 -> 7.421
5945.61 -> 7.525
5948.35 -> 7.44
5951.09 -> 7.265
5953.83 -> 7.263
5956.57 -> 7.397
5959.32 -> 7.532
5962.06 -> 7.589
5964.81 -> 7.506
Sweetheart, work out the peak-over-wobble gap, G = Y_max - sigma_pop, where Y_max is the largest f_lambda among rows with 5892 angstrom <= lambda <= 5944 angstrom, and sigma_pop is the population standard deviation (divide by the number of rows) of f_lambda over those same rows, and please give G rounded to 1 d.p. 6.3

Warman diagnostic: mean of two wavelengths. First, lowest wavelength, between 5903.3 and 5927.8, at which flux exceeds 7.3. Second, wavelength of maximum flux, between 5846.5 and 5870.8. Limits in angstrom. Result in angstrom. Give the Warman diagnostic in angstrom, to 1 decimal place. 5887.2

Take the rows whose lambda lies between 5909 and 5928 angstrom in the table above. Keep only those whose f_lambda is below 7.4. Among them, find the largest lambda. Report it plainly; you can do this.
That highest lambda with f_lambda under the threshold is 5926.47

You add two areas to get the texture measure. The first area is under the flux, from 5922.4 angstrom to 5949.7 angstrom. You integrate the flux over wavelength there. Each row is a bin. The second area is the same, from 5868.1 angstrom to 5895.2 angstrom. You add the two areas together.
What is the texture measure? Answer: 363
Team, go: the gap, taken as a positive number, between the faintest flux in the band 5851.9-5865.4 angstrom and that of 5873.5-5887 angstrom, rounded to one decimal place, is 1.7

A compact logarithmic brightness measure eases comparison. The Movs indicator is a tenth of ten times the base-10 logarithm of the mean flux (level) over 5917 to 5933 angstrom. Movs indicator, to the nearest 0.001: 0.860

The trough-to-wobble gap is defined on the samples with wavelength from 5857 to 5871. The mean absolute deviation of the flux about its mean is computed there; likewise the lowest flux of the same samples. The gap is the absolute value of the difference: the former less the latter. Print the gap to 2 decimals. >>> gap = 7.15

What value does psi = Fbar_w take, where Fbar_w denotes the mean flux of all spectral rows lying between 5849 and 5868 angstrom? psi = 7.31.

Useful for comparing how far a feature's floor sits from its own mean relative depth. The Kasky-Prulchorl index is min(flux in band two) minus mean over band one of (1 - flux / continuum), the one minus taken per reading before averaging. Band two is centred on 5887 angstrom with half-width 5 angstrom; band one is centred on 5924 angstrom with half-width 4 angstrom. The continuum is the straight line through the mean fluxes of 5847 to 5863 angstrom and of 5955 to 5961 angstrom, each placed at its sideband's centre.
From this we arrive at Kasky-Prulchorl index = 3.5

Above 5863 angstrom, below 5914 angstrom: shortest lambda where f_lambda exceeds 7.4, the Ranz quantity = 5869.44 angstrom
